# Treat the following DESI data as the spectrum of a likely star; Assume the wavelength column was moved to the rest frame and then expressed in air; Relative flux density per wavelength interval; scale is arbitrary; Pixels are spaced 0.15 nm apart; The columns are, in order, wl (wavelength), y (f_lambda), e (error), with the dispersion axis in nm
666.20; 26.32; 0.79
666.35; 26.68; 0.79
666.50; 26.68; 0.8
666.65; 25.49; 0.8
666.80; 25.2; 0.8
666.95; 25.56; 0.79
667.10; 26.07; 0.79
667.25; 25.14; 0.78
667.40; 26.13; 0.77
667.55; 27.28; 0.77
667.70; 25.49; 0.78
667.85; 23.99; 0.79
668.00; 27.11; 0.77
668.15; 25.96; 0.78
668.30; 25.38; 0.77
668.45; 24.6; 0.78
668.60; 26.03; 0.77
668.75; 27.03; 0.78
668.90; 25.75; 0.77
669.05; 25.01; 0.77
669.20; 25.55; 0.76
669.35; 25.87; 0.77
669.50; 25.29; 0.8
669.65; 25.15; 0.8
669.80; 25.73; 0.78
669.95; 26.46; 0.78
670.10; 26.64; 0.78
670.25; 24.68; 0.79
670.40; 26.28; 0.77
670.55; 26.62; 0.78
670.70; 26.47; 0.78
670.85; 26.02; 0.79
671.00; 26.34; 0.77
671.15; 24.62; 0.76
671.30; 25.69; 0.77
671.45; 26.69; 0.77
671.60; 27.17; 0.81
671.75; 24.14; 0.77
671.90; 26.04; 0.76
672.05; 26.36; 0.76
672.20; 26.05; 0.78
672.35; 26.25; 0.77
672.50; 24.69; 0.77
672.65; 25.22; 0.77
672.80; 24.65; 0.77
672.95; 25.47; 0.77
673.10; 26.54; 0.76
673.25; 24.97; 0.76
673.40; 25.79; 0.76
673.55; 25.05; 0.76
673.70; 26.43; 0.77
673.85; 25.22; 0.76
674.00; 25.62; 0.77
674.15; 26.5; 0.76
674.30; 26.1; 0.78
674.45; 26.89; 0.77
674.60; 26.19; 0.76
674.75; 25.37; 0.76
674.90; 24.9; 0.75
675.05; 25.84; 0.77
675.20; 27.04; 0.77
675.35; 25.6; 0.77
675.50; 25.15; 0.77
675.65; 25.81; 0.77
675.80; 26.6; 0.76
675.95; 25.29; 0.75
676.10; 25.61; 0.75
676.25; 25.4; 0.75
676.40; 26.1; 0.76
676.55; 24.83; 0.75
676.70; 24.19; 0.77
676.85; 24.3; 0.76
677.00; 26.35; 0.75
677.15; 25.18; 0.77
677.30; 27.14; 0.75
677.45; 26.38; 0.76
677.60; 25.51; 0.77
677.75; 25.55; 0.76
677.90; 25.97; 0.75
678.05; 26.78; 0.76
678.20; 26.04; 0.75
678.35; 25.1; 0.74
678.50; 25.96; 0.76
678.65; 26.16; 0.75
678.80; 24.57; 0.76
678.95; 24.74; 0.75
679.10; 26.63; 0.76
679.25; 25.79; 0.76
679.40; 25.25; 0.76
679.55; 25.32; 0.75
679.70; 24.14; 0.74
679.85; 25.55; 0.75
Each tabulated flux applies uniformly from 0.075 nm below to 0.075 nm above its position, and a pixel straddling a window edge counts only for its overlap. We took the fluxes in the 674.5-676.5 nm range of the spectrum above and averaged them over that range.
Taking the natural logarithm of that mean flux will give 3.249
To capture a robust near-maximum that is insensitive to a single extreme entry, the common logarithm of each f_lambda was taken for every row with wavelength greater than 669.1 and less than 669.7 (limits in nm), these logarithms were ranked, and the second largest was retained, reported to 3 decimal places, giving 1.407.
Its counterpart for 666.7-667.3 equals 1.408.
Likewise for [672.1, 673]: 1.416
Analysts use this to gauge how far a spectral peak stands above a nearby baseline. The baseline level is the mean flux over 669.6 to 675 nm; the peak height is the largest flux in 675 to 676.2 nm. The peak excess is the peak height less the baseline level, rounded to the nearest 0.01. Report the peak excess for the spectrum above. 1.23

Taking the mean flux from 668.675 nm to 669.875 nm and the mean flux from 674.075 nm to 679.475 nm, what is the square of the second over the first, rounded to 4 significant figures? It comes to 1.006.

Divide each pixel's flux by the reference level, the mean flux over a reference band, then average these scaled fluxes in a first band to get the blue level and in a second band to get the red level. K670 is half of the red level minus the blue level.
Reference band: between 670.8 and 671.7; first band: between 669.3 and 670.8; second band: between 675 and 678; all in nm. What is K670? -0.004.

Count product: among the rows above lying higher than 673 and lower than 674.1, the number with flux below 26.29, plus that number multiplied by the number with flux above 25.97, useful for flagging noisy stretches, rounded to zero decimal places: 15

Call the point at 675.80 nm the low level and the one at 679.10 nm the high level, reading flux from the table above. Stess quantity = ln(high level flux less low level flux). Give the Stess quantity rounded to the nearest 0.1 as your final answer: -3.5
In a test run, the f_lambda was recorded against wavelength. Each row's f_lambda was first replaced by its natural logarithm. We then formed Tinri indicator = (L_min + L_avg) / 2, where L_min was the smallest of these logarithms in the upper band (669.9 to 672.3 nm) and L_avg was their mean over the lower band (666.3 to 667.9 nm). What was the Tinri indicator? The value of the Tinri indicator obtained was 3.217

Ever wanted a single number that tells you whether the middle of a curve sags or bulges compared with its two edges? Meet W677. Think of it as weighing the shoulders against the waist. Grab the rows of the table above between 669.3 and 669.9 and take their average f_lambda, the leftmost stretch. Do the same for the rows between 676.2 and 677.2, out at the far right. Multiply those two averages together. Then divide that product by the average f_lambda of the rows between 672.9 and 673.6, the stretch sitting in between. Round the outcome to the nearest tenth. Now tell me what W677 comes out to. 25.1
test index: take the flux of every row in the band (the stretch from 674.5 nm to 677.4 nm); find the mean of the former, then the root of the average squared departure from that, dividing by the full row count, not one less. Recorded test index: 0.80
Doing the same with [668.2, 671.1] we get 0.67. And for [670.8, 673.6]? 0.80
